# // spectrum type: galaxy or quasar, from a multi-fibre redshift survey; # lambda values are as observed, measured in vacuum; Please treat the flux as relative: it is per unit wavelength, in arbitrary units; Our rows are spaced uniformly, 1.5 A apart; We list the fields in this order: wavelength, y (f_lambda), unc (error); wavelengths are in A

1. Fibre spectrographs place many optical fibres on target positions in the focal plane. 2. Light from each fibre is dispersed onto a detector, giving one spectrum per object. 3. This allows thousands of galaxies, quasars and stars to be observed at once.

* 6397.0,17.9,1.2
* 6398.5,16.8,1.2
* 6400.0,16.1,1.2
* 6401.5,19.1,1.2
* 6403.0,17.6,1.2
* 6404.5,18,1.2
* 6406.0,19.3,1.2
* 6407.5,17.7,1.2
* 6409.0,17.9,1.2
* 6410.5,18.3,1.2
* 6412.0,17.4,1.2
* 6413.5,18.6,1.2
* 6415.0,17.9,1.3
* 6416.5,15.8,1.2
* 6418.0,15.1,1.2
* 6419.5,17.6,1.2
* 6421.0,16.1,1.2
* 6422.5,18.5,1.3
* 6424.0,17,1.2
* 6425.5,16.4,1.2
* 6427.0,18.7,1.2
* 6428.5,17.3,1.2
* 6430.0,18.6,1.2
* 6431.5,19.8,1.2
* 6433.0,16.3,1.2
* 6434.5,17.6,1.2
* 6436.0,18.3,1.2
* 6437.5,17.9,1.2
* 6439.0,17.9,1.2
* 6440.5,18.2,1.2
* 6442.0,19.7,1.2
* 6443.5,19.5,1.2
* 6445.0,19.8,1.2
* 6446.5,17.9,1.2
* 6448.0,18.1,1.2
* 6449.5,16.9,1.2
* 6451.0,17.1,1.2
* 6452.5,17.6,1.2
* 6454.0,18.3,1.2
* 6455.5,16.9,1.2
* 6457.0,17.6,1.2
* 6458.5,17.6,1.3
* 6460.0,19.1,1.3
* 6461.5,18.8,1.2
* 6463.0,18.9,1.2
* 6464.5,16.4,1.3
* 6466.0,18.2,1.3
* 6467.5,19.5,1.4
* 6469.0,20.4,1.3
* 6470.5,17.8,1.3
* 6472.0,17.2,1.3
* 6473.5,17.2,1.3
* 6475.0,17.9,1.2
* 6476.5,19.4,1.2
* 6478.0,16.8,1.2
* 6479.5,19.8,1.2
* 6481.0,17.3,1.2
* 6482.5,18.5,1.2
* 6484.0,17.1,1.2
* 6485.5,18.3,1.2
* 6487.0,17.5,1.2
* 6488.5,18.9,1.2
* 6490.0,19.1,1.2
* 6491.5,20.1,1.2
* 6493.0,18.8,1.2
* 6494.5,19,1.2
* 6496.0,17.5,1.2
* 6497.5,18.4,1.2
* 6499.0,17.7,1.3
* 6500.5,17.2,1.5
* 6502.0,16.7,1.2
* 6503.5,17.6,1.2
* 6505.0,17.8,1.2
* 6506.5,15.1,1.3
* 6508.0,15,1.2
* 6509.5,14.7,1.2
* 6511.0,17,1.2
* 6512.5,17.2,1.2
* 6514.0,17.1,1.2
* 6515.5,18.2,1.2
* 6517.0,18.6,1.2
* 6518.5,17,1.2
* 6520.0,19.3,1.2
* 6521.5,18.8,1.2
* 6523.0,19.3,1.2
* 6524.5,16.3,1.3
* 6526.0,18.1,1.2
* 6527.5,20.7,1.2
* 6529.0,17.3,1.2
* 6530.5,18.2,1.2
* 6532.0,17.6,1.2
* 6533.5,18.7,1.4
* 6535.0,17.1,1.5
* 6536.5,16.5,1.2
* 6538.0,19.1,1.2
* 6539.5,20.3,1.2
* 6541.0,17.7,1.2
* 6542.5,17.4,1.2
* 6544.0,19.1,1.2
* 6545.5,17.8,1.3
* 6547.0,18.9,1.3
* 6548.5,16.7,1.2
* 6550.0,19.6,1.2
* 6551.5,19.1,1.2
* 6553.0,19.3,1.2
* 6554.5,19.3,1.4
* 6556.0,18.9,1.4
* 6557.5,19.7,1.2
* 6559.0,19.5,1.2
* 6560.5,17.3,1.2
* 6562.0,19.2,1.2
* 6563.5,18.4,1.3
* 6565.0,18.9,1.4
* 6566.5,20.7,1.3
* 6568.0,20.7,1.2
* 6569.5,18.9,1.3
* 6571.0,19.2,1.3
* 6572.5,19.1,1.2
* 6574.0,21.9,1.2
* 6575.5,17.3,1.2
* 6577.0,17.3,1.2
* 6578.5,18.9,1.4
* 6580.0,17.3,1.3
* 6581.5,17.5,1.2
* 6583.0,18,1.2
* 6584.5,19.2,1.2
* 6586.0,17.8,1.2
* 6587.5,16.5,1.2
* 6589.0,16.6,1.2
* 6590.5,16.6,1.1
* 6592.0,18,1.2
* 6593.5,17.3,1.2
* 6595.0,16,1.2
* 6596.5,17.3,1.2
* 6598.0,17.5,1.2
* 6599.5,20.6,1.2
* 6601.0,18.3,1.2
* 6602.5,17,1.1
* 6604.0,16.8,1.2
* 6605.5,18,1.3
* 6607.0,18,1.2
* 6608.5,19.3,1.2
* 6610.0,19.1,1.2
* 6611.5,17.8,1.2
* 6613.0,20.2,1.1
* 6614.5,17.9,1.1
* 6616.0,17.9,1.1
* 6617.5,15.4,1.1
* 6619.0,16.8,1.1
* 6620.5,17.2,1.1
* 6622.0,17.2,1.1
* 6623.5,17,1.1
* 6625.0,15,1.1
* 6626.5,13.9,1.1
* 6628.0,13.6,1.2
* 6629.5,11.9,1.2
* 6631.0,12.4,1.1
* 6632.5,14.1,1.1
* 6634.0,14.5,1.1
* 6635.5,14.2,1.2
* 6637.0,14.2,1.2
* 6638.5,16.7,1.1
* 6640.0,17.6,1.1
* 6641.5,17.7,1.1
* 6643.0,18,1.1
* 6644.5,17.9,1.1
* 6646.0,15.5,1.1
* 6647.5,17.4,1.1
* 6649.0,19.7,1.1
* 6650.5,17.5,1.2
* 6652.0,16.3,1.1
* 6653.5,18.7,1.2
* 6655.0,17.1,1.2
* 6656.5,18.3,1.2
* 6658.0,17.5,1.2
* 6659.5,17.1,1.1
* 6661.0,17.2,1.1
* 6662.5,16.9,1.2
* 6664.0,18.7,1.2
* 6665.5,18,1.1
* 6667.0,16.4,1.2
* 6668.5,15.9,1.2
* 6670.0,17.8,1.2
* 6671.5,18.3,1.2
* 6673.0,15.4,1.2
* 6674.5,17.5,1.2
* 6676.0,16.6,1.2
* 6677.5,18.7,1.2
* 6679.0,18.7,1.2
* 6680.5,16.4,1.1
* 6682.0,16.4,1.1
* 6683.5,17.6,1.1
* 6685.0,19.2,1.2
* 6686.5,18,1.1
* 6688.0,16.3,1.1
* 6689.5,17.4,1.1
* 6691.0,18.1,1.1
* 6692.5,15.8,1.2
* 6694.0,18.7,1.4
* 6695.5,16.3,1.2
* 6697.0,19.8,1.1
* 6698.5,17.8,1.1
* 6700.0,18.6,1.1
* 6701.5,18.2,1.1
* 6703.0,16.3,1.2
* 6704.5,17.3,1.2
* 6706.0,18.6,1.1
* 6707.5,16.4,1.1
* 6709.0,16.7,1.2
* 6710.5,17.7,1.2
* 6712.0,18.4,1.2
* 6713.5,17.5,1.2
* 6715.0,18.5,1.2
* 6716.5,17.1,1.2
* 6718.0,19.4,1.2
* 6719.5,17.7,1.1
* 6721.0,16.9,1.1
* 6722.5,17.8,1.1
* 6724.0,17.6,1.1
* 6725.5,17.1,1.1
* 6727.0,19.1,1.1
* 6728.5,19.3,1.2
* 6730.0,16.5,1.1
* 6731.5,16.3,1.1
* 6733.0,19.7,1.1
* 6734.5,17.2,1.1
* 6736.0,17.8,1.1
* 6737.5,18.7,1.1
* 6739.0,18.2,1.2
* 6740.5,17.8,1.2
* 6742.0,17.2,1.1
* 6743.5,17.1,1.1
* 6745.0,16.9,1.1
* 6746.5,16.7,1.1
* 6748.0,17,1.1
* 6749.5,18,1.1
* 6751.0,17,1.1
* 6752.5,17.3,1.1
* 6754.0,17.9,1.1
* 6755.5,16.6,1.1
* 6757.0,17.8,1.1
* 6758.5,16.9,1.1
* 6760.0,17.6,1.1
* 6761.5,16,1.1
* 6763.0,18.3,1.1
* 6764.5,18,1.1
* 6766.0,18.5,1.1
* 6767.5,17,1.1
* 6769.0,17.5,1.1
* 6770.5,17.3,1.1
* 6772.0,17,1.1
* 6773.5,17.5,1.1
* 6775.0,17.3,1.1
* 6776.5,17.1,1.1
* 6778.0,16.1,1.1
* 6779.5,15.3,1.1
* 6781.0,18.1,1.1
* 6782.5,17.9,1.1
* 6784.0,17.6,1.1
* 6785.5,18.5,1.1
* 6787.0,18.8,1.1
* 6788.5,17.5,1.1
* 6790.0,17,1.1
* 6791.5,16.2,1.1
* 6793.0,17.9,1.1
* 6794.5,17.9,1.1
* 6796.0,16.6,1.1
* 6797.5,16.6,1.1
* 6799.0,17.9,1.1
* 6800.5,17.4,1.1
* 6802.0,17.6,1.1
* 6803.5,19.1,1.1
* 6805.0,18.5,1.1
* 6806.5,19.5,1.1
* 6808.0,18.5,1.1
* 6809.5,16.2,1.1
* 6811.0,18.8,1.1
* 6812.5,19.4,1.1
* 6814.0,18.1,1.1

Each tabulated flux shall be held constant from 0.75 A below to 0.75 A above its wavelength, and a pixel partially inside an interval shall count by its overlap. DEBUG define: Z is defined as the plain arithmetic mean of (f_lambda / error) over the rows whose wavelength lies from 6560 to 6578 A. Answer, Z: 15.3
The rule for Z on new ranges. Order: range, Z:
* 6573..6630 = 14.8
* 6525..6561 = 14.9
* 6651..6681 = 14.8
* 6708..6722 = 15.1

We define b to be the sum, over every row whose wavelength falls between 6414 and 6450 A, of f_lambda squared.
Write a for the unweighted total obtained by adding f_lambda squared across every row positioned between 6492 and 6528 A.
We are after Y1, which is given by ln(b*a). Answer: 17.9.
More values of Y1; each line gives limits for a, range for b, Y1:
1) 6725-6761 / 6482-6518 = 17.8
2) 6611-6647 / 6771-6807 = 17.7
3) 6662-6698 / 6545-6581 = 18.0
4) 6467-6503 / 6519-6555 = 18.0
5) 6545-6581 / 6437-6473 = 18.0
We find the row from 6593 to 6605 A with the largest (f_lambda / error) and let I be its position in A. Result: 6599.5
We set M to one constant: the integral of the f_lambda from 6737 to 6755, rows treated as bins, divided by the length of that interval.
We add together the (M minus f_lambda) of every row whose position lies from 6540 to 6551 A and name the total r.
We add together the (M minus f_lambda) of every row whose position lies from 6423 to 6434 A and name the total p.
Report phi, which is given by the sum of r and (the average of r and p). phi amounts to -8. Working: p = -1.9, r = -5.0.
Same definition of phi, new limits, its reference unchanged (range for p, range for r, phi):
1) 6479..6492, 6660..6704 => -6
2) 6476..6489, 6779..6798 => -2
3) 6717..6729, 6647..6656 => -6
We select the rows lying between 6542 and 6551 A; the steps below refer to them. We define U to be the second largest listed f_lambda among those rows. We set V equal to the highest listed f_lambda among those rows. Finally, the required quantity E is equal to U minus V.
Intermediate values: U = 19.1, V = 19.6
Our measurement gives -0.50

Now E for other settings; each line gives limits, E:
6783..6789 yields -0.30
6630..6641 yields -0.90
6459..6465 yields -0.20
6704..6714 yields -0.20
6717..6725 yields -1.60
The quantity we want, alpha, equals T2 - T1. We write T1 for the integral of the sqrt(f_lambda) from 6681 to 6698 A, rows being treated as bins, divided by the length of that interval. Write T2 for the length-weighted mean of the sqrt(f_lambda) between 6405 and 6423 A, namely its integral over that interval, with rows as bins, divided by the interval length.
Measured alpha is -0.01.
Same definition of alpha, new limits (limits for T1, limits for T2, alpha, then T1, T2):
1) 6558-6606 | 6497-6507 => -0.12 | 4.27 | 4.15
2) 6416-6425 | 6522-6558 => 0.21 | 4.08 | 4.29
